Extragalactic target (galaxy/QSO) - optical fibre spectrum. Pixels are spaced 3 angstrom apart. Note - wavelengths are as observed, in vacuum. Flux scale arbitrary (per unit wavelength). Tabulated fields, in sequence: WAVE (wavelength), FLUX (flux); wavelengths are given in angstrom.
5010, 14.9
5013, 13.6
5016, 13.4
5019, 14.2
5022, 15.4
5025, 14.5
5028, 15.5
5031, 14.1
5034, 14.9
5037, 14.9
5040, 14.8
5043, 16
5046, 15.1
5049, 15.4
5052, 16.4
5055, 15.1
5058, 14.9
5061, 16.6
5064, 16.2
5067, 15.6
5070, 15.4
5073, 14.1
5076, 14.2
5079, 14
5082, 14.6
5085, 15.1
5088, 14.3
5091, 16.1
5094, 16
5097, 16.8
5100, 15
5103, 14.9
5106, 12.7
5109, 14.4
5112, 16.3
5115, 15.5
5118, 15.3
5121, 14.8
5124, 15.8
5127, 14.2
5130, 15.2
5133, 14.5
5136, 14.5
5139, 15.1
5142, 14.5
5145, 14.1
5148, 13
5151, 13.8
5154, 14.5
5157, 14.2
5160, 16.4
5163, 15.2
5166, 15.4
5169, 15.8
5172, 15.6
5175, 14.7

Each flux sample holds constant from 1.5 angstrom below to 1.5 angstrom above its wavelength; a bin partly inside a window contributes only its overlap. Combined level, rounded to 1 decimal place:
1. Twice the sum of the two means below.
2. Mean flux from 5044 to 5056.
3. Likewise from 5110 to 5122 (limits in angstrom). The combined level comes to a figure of 62.0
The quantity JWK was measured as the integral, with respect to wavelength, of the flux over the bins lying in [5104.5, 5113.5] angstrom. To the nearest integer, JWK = 130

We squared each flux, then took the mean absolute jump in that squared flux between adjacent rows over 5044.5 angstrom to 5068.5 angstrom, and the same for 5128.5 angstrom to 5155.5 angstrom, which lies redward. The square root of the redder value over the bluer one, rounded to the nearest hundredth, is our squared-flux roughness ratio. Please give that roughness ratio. 0.84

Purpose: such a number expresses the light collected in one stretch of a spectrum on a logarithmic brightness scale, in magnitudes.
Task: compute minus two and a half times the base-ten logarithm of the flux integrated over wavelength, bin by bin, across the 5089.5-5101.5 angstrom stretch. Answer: -5.71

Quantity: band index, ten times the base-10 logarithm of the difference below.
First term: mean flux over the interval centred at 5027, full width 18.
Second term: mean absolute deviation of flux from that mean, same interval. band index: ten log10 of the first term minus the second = 11.5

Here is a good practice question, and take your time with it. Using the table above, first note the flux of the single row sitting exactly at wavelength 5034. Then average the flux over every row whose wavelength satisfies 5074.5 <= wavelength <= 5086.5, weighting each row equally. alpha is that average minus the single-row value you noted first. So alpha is -0.4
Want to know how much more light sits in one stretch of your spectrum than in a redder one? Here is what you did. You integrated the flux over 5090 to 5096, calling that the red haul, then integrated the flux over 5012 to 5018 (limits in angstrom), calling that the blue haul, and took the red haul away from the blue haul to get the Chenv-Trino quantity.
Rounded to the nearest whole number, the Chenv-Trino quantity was -15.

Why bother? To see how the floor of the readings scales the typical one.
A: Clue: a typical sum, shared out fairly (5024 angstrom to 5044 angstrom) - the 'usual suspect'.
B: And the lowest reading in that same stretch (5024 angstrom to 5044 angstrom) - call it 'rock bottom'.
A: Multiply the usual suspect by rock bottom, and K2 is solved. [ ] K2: 211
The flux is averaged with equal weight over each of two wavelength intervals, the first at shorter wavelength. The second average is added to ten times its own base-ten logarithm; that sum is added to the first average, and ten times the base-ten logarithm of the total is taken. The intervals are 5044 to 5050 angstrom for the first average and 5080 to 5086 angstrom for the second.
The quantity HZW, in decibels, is 16.2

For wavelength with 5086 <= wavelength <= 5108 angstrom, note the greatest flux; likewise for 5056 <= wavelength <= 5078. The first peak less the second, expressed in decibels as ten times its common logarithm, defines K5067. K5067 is -7.0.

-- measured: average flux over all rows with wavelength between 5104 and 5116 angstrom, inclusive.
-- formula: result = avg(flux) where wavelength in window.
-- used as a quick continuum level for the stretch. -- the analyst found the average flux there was 14.7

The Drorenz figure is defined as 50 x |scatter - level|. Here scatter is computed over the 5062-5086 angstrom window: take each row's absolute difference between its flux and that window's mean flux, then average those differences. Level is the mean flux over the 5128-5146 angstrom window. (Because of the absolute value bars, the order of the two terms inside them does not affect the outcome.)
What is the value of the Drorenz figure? 699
